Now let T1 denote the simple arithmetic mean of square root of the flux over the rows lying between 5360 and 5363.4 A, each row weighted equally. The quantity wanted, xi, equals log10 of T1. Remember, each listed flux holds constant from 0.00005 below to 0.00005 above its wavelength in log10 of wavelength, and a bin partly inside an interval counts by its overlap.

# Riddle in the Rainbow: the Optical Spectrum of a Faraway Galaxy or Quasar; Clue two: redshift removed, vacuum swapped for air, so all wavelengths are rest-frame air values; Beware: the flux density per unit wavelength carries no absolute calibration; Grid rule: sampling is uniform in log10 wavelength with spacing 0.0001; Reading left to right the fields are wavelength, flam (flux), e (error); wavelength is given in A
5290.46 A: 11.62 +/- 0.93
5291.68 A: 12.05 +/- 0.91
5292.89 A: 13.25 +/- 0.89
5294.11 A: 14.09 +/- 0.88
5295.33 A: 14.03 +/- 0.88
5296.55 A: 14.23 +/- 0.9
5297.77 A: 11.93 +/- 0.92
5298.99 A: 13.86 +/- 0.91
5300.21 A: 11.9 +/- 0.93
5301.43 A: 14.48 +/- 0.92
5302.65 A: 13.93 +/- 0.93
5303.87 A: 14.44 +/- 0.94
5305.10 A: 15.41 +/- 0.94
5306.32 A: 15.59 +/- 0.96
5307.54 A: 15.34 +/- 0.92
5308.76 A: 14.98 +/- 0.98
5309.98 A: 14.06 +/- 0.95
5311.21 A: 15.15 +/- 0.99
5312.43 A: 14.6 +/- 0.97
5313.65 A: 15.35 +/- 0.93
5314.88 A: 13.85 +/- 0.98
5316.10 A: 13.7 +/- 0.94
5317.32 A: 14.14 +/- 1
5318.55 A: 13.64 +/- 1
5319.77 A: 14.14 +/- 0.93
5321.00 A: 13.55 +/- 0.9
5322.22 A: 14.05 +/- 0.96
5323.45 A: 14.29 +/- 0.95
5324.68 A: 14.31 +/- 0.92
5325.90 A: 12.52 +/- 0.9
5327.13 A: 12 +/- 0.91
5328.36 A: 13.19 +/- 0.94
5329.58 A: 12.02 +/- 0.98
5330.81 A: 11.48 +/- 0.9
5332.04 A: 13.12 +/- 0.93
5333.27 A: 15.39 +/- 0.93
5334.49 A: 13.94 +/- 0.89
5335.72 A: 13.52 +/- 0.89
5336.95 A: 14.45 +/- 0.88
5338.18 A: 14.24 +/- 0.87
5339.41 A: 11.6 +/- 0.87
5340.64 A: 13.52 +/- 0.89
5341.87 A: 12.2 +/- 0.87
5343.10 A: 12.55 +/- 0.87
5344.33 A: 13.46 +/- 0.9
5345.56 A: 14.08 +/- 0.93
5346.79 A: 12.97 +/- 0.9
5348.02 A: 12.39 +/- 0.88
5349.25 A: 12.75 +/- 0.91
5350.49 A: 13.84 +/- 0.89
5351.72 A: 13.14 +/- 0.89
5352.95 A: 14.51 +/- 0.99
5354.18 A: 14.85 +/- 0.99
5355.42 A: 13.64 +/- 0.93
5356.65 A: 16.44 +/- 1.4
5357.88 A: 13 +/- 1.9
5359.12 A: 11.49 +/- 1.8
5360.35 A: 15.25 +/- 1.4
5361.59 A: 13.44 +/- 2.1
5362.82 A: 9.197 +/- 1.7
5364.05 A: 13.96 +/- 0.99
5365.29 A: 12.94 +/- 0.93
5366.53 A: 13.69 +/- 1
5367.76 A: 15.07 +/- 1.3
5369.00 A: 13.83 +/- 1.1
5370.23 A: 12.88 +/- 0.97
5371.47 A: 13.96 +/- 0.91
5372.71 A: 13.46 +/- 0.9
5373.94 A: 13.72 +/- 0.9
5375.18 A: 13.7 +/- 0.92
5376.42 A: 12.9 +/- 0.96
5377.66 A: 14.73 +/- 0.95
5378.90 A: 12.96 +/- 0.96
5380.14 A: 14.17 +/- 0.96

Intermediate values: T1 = 3.53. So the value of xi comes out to 0.548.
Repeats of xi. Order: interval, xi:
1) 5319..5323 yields 0.572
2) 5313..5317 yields 0.578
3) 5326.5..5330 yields 0.547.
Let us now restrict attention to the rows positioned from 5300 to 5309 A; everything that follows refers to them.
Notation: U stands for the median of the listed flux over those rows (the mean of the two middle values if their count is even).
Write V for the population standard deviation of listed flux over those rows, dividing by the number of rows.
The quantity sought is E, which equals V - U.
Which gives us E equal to -13.6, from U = 14.7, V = 1.12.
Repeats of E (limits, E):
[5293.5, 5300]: -13.2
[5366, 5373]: -13.1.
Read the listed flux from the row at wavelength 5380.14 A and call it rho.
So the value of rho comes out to 14.17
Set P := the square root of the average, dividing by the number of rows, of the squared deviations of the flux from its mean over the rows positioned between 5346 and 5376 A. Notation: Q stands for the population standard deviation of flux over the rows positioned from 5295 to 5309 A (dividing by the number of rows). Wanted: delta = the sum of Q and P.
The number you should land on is 2.5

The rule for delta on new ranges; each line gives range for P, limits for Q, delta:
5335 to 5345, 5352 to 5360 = 2.5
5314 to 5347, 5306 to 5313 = 1.4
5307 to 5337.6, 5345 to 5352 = 1.6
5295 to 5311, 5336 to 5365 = 2.5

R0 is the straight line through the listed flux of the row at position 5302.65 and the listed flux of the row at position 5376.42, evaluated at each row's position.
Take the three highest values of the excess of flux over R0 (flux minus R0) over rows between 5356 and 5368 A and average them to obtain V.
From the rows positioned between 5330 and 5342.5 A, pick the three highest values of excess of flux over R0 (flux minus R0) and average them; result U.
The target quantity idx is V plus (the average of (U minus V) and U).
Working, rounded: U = 1.23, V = 2.48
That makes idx 2.5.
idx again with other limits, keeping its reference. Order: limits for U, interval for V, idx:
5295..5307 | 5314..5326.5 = 1.6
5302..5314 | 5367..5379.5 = 2.4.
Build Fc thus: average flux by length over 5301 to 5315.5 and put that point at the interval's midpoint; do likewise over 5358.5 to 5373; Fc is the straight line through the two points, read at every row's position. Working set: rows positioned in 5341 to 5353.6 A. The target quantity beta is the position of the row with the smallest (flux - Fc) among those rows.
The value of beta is 5341.87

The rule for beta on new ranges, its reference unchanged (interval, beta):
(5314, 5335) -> 5330.81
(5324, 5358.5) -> 5330.81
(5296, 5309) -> 5297.77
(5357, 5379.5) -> 5362.82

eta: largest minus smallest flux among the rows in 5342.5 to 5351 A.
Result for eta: 1.7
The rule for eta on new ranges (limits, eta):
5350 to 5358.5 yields 3.4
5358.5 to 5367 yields 6.1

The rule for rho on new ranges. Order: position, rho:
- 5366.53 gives 13.69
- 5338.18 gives 14.24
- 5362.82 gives 9.197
